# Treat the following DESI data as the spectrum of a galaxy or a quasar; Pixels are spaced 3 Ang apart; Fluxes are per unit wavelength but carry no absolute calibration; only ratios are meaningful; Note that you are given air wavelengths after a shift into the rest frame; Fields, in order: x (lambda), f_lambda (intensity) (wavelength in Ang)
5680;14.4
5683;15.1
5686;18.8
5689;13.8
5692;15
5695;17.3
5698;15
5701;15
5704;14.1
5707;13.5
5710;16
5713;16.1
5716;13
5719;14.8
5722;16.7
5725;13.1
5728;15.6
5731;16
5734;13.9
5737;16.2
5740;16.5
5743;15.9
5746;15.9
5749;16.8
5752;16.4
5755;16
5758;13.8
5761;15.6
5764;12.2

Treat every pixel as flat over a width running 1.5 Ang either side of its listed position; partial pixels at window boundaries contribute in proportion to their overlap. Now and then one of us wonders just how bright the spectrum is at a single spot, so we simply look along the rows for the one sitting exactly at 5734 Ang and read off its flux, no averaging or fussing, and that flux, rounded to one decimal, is 13.9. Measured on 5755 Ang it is 16.0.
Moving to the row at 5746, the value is 15.9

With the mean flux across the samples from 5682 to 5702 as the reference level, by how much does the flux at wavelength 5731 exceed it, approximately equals 0.3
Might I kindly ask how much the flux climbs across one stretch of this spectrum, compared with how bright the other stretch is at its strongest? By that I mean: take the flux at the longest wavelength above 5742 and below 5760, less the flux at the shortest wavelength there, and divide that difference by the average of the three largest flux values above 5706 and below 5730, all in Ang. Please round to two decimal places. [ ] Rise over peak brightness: -0.13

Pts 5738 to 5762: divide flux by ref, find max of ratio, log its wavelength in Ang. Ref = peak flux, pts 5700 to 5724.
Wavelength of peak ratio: 5749 Ang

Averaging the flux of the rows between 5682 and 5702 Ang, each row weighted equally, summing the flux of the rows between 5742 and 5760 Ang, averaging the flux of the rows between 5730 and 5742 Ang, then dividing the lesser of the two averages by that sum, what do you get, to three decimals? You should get 0.165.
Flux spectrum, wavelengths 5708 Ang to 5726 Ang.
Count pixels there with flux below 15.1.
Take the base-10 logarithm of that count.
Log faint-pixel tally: 0.5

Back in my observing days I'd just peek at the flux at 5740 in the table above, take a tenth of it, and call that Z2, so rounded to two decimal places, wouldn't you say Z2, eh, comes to 1.65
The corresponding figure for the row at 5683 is 1.51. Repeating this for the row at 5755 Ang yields 1.60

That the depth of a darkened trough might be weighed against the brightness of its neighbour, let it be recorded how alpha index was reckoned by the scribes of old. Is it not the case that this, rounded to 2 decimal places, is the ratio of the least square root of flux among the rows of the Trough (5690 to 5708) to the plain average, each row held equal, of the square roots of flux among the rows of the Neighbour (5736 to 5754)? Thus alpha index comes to 0.91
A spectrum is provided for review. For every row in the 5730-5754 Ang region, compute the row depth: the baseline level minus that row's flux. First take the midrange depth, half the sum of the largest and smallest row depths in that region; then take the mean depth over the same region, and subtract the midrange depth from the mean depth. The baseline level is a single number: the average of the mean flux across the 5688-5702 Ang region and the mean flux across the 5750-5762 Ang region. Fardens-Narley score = -0.60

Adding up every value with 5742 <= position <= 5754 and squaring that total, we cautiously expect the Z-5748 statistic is 4225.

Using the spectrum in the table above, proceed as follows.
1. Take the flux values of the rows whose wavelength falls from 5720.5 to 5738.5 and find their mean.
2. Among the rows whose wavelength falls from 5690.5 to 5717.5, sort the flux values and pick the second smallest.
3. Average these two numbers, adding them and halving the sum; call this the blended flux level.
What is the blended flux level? 14.4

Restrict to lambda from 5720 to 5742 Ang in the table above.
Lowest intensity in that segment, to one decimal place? 13.1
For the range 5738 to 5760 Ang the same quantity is 13.8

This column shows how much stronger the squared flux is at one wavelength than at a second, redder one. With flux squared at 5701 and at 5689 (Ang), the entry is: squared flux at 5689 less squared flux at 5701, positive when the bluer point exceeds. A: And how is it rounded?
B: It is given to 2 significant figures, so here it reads -35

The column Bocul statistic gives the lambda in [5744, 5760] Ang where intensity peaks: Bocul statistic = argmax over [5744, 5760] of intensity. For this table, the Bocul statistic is 5749 Ang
